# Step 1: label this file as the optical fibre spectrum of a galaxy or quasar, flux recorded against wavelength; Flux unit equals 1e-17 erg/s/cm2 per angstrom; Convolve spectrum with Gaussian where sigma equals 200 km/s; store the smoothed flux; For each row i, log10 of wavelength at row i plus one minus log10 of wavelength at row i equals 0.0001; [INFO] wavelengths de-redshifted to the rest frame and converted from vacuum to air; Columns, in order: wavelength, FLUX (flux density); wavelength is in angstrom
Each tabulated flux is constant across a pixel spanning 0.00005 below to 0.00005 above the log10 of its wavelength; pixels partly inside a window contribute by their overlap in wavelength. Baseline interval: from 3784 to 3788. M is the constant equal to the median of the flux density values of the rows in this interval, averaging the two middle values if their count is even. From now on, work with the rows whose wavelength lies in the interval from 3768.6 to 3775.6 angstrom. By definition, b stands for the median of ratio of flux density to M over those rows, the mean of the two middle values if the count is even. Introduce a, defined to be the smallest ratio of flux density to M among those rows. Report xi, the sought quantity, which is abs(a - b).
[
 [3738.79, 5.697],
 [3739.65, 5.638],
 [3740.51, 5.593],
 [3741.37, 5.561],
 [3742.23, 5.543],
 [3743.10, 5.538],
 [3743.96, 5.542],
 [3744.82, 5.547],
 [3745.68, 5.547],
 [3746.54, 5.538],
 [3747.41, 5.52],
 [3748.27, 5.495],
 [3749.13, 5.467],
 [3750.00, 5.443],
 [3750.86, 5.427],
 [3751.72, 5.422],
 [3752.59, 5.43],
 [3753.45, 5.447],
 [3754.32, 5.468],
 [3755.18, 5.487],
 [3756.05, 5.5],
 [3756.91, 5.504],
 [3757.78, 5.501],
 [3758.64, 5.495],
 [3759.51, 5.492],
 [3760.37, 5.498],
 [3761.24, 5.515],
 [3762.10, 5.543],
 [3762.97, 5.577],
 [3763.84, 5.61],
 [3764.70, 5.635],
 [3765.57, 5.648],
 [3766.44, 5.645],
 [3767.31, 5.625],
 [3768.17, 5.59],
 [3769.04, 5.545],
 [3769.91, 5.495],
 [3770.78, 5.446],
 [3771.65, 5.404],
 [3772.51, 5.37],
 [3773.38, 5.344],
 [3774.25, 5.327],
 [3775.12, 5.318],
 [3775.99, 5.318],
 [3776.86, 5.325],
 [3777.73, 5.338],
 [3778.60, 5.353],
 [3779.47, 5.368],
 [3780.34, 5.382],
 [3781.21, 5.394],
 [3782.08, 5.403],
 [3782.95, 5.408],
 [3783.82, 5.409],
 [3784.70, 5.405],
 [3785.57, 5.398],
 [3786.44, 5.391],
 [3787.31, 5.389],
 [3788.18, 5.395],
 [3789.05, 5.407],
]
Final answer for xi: 0.013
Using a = 0.99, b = 1.00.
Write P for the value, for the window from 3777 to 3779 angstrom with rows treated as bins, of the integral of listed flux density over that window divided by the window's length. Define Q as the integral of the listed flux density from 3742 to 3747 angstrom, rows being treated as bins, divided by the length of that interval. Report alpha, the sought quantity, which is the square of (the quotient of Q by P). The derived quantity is 1.07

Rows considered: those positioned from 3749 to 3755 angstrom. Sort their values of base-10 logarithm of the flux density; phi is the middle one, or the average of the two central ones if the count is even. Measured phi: 0.736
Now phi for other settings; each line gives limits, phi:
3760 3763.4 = 0.743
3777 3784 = 0.731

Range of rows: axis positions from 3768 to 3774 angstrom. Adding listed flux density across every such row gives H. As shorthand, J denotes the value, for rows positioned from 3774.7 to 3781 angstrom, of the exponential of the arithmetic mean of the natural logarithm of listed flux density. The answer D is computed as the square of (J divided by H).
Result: 0.0196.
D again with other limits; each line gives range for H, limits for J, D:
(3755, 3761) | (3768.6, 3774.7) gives 0.0198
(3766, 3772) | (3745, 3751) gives 0.0201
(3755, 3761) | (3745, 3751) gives 0.0204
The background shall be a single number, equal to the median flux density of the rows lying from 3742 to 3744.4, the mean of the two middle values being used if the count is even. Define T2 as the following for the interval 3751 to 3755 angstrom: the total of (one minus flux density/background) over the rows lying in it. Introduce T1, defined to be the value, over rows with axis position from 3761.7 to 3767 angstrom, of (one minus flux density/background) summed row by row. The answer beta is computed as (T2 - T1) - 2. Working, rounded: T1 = -0.07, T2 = 0.07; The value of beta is -1.85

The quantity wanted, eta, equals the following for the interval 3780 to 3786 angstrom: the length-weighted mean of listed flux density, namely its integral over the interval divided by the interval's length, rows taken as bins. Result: 5.40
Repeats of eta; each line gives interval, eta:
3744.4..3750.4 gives 5.51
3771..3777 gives 5.35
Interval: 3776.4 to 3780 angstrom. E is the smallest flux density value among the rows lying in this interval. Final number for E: 5.325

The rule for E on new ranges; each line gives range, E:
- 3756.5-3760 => 5.492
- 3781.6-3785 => 5.403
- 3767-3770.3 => 5.495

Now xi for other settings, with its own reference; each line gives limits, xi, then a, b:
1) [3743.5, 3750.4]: 0.016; 1.01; 1.02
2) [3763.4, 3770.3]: 0.023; 1.02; 1.04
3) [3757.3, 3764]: 0.003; 1.02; 1.02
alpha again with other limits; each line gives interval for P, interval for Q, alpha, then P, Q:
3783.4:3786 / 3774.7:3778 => 0.98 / 5.39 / 5.32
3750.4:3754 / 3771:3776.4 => 0.97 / 5.43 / 5.35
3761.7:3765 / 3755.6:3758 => 0.96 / 5.59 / 5.49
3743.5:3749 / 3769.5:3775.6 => 0.95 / 5.54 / 5.39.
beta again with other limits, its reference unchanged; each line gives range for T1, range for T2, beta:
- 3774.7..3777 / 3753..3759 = -2.05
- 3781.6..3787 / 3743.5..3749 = -2.14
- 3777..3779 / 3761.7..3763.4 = -2.08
